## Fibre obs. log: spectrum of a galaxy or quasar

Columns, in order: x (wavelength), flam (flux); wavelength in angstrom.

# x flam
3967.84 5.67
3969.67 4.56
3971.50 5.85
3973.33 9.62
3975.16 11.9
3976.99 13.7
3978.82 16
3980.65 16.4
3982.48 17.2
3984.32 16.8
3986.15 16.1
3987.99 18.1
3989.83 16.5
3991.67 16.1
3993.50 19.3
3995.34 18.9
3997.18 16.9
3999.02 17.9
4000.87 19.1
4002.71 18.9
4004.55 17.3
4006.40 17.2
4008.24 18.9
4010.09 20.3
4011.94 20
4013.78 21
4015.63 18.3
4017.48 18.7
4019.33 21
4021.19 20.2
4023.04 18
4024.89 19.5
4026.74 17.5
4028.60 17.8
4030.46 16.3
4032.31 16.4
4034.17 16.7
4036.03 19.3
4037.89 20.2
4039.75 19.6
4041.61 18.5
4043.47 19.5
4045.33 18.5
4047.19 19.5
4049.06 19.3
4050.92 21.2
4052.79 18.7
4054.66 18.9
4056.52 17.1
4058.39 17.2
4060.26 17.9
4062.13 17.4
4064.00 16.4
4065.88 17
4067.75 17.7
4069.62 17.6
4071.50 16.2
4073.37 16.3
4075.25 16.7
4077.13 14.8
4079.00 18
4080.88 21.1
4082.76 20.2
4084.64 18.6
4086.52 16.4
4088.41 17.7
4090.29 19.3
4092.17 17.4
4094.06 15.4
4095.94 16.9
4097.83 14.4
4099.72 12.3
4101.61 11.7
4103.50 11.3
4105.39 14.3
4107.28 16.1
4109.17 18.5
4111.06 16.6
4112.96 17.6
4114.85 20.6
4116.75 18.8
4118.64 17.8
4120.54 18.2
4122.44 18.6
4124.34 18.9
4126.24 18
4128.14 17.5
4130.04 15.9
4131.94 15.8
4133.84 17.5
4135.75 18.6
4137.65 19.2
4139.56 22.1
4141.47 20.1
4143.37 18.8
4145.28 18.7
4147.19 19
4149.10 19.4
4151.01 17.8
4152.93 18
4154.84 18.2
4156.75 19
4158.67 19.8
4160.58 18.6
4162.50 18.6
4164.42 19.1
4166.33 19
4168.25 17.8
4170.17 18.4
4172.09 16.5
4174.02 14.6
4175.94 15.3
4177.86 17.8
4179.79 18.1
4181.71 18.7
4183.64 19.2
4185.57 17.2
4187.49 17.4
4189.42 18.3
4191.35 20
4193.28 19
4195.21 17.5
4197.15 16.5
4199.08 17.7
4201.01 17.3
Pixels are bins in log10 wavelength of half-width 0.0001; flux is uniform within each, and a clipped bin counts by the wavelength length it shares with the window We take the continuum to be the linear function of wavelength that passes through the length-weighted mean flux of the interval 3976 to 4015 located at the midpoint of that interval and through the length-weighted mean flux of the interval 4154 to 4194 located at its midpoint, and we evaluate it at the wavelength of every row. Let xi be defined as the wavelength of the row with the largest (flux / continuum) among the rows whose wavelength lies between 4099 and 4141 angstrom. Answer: 4139.56 angstrom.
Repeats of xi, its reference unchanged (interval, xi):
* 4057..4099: 4080.88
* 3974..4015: 4013.78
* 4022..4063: 4050.92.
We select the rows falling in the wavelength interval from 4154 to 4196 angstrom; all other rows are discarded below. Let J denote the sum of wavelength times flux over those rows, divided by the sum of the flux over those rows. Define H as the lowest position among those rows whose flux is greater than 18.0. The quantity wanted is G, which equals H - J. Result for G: -20.1 angstrom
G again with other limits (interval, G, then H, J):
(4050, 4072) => -9.9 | 4050.92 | 4060.9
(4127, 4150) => -3.2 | 4135.75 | 4139.0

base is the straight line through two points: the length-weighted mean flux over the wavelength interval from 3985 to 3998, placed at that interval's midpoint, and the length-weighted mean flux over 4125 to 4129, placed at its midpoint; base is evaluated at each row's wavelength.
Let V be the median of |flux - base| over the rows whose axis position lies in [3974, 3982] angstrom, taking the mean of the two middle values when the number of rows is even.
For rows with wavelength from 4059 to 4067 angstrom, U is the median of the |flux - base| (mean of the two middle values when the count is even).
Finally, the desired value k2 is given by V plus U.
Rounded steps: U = 0.5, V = 2.5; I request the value 3.0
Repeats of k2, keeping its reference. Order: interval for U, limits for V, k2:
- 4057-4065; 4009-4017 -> 3.0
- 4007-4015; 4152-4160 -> 3.3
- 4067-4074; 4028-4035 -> 1.7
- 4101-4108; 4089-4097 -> 6.0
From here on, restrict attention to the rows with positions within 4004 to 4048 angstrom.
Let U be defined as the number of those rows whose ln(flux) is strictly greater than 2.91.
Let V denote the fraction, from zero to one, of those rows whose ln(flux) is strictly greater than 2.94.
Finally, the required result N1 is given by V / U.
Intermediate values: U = 15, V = 0.46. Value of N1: 0.03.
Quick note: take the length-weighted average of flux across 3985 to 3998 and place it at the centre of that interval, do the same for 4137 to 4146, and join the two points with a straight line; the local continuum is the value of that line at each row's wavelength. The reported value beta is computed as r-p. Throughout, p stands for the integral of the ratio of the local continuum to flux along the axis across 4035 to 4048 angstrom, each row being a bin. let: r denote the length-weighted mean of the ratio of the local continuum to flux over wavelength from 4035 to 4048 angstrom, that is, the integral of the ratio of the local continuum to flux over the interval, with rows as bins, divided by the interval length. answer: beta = -11.4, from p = 12.3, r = 0.95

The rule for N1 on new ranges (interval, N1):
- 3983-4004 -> 0.05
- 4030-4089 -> 0.02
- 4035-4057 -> 0.05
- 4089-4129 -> 0.02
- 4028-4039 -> 0.17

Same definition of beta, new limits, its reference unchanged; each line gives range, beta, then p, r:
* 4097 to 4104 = -9.3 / 10.8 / 1.55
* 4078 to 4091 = -12.2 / 13.2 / 1.02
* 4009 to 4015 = -4.4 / 5.3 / 0.88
